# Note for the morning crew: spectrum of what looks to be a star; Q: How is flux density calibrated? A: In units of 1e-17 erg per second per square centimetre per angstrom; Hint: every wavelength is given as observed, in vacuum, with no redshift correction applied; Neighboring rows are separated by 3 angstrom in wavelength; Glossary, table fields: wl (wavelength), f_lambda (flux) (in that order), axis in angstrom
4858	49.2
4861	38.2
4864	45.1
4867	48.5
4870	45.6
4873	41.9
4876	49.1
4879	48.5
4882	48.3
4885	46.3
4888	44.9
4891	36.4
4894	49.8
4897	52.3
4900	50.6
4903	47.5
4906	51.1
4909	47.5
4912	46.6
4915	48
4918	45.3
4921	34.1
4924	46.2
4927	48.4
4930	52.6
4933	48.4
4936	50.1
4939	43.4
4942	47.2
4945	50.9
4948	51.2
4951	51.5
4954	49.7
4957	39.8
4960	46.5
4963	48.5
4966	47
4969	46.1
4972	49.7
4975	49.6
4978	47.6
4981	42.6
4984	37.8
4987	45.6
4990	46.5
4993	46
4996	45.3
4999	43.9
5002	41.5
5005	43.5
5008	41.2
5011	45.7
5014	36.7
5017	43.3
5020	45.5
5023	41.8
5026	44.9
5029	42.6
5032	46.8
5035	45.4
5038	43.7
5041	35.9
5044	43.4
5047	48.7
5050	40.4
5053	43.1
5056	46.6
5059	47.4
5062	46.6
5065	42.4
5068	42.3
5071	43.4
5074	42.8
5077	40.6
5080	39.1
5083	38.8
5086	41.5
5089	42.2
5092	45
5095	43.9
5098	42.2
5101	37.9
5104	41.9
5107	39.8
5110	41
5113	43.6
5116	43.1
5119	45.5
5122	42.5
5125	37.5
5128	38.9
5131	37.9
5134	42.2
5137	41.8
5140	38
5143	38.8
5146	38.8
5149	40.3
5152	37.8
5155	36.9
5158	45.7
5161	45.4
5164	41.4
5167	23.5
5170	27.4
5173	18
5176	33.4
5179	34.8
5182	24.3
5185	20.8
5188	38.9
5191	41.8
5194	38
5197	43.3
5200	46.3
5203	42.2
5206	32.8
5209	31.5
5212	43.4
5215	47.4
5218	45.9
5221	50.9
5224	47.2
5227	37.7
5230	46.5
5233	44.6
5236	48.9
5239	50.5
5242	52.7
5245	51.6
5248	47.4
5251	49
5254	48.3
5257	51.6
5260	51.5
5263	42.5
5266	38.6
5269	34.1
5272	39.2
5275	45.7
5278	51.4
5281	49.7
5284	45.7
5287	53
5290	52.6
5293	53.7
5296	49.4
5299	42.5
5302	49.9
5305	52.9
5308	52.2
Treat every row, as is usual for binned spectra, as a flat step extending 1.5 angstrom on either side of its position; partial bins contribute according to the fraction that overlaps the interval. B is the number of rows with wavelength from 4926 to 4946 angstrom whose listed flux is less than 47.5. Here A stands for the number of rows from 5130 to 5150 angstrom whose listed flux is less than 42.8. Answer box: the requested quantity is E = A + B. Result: 9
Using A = 7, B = 2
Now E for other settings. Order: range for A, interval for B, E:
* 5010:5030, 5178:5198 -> 10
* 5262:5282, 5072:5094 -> 11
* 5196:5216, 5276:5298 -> 4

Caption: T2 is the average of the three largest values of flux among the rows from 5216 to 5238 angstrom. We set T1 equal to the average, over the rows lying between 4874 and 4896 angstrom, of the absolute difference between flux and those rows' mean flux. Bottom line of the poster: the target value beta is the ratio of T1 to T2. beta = 0.06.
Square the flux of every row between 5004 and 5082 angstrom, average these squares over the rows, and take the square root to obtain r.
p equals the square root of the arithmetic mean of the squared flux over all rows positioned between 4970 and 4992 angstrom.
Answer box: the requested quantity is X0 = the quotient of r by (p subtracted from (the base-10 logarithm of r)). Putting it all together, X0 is -0.98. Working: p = 46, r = 43.3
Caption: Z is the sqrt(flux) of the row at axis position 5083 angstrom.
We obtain 6.2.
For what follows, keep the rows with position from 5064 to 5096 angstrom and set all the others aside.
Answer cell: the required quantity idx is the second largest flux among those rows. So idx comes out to 43.9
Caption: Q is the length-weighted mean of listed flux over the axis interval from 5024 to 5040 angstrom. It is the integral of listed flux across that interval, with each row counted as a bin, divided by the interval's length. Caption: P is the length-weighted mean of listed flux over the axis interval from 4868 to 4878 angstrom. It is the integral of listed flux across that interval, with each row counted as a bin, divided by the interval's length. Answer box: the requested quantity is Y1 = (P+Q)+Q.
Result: 134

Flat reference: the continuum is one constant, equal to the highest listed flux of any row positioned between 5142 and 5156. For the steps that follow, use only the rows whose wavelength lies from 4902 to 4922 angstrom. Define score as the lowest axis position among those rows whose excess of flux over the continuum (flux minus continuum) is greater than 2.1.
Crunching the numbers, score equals 4903 angstrom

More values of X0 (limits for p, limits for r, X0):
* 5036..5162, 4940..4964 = -1.20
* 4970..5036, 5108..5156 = -0.94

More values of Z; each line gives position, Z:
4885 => 6.8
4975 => 7.0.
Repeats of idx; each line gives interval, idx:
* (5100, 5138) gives 43.6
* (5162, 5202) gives 43.3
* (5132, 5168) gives 45.4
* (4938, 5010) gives 51.2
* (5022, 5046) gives 45.4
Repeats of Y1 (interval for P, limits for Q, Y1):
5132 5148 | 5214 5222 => 136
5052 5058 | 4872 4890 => 138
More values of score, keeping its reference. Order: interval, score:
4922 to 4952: 4924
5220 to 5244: 5221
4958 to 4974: 4960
